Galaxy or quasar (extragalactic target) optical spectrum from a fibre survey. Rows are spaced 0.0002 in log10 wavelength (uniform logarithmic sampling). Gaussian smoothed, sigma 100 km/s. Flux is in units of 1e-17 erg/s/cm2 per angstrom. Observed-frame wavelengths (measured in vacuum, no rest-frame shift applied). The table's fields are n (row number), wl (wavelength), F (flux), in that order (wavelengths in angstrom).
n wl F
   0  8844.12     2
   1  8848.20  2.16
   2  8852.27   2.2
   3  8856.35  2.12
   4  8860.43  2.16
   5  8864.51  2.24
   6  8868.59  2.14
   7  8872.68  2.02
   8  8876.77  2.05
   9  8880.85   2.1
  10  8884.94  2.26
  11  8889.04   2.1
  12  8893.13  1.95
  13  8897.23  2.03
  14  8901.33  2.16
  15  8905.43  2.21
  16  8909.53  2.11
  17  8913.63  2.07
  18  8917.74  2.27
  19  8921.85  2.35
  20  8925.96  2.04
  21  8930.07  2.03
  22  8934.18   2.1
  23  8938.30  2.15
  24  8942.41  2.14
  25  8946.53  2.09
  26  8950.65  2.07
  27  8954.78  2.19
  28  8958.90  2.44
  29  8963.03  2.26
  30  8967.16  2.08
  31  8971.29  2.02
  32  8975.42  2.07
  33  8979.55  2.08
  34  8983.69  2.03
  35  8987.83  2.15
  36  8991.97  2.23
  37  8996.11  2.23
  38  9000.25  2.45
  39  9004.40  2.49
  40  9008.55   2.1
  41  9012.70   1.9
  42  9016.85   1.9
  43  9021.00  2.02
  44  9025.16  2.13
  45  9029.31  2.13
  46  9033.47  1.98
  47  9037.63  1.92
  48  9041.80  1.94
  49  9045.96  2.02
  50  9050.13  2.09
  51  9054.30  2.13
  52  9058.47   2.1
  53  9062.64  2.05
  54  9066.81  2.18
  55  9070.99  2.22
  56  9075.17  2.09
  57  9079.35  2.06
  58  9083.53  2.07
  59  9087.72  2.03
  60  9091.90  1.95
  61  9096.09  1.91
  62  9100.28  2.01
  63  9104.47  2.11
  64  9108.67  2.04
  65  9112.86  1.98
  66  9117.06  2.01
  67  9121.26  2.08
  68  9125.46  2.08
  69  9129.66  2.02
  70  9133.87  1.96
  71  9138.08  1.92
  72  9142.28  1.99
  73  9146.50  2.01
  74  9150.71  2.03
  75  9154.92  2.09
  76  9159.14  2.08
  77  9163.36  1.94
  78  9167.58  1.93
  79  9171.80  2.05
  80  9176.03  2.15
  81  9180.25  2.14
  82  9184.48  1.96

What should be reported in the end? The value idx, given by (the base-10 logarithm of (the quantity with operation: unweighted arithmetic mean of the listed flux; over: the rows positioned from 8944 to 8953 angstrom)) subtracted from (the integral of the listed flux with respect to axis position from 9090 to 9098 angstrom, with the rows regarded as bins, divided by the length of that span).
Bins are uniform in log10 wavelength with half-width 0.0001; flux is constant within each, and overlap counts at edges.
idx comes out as 1.61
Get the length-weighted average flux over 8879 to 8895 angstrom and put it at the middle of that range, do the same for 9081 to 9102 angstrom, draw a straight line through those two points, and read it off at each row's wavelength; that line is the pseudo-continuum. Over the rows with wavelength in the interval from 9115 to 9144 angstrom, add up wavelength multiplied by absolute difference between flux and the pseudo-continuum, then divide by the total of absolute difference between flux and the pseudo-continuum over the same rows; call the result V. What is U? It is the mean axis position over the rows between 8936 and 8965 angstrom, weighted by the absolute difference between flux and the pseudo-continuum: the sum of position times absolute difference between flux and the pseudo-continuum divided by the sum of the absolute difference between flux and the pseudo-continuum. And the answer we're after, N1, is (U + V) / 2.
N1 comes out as 9041.6 angstrom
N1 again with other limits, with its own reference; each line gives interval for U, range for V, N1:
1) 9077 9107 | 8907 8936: 9007.3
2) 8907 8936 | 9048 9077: 8992.9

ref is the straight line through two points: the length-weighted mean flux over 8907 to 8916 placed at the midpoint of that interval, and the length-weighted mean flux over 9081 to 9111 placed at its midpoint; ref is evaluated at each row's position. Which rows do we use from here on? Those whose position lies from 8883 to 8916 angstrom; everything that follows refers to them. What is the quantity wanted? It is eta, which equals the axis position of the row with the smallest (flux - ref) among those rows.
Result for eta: 8893.13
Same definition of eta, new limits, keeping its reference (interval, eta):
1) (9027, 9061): 9037.63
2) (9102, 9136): 9133.87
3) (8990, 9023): 9012.70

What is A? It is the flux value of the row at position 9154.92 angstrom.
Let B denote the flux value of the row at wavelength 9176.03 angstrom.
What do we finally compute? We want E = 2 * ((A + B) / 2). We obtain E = 4.24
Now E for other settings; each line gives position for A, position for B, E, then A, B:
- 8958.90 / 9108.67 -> 4.48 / 2.44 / 2.04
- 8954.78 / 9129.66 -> 4.21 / 2.19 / 2.02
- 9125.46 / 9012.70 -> 3.98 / 2.08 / 1.9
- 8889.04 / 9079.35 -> 4.16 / 2.1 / 2.06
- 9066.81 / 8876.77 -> 4.23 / 2.18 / 2.05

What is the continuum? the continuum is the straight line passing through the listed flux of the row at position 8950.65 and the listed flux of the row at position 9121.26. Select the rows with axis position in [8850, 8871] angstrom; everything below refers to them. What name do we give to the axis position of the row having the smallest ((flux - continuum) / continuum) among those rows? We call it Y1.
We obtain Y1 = 8856.35 angstrom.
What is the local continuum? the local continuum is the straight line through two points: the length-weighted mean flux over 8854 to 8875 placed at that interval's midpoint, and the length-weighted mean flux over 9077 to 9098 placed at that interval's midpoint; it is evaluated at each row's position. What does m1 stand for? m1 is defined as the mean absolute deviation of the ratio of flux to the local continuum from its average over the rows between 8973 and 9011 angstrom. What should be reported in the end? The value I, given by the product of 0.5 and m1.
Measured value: 0.032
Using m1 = 0.065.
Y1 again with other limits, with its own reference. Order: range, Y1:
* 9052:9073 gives 9062.64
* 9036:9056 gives 9037.63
